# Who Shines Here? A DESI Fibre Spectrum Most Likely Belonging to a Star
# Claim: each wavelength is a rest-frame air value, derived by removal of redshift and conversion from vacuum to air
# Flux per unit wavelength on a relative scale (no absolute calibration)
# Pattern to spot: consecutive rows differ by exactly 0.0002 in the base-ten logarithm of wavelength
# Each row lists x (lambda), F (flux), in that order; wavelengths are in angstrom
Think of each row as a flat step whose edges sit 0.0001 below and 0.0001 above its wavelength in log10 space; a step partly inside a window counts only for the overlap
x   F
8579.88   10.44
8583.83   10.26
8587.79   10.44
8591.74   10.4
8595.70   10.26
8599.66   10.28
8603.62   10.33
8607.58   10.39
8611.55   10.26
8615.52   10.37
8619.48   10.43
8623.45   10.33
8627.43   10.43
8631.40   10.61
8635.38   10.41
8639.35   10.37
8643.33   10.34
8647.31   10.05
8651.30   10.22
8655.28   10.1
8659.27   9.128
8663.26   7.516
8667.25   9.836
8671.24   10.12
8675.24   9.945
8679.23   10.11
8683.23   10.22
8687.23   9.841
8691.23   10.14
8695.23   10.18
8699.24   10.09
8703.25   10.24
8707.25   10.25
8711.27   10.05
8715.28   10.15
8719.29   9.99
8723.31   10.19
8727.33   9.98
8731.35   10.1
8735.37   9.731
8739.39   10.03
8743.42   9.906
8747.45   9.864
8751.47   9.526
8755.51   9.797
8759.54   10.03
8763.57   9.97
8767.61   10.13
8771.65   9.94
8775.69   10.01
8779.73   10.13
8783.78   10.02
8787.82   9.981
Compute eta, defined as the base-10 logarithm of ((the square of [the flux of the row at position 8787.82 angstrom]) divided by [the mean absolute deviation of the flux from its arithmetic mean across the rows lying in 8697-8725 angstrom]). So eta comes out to 3.09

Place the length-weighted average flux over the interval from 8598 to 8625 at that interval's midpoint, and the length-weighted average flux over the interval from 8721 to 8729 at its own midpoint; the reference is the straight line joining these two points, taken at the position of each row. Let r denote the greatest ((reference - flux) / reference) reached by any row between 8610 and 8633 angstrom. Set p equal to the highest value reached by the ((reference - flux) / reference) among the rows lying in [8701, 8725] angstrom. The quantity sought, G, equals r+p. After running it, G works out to 0.018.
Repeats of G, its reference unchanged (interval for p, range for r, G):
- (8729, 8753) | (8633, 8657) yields 0.070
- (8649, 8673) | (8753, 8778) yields 0.286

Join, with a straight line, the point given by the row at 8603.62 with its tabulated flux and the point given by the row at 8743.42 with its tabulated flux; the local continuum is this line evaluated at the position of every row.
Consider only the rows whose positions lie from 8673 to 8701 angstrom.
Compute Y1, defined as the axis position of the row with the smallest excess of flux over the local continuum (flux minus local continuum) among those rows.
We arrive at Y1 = 8687.23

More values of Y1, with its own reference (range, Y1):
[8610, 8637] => 8611.55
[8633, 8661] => 8659.27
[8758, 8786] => 8771.65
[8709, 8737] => 8735.37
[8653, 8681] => 8663.26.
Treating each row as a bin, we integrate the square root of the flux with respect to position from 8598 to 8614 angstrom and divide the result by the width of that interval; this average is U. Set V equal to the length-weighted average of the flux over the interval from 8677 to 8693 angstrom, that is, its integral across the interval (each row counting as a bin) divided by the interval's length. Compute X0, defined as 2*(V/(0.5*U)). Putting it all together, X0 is 12.6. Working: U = 3.21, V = 10.1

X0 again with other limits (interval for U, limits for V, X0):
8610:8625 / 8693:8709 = 12.7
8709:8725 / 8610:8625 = 13.0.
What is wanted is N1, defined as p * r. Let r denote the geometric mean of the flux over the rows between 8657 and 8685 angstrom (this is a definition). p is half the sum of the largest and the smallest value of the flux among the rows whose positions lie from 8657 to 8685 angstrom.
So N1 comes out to 84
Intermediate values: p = 8.9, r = 9.5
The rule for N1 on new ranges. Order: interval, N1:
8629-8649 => 107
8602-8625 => 107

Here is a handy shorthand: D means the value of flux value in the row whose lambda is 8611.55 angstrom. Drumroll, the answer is 10.26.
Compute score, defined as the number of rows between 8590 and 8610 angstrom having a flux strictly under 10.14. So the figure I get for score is 0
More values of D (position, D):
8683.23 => 10.22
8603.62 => 10.33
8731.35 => 10.1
